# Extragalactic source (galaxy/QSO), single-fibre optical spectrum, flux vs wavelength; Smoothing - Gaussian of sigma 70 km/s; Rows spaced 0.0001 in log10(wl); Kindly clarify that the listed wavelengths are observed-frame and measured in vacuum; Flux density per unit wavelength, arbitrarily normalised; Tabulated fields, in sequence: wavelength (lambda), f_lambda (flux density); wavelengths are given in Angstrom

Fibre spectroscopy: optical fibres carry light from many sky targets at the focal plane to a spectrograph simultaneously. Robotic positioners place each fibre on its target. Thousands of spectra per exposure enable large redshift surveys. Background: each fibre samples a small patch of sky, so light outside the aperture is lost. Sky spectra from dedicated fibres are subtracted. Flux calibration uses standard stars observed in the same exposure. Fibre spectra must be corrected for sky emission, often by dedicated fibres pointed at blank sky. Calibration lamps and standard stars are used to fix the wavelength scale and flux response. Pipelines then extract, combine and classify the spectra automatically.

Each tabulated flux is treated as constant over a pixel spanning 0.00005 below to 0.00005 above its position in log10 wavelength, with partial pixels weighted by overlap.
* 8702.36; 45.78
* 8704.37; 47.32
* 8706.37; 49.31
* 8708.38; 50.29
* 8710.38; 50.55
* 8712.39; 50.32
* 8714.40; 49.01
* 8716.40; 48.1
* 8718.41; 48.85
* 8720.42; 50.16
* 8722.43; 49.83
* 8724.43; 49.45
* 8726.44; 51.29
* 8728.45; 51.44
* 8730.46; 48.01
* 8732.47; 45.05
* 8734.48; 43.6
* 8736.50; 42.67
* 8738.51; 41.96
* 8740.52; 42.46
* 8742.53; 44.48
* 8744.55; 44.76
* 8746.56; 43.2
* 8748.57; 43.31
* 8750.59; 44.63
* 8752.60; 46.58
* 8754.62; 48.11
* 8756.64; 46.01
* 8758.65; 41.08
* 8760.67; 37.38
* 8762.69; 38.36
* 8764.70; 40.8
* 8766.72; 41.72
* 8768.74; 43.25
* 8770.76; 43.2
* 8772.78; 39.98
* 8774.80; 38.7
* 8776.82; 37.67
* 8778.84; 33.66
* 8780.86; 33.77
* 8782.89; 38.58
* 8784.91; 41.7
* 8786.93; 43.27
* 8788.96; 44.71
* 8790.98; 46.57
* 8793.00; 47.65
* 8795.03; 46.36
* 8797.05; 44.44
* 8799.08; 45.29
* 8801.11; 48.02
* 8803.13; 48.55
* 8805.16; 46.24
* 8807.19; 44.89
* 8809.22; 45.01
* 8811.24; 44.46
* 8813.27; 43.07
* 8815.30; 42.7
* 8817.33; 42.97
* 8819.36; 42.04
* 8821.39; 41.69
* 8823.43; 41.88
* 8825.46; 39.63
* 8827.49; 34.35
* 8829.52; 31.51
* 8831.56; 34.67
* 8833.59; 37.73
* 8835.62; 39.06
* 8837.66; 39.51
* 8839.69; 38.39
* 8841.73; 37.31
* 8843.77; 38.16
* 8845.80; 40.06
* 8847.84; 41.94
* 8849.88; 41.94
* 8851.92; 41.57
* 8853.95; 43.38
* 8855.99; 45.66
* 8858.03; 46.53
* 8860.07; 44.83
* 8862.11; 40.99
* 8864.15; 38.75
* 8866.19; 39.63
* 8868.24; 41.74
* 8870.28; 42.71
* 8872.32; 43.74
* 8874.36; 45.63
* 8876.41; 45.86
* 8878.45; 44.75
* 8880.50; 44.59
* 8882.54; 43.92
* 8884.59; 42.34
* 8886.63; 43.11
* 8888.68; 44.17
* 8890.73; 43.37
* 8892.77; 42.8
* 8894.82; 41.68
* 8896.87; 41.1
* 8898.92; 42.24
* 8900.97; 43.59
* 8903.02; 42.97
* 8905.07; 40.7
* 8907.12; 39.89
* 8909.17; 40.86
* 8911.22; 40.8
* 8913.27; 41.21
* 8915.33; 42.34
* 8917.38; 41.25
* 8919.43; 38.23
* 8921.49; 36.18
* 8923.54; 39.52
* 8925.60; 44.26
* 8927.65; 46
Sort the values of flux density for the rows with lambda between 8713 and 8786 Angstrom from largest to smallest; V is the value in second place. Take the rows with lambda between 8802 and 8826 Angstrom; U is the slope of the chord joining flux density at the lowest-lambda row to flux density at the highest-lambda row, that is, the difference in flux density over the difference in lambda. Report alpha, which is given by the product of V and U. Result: -20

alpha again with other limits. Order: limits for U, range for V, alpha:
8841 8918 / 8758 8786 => 2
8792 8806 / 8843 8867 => -5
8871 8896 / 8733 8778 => -4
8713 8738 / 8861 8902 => -13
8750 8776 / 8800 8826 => -12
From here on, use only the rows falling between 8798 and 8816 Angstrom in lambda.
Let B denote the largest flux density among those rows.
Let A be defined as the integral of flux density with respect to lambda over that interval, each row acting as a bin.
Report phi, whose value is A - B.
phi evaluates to 769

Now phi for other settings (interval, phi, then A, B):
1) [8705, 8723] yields 841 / 892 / 50.55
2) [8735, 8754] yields 787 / 833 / 46.58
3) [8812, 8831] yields 715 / 758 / 43.07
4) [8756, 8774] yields 695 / 742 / 46.01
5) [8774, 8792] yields 671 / 718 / 46.57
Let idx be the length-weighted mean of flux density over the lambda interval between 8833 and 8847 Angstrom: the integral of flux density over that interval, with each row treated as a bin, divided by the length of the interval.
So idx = 39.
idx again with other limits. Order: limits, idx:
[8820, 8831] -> 38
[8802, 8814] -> 45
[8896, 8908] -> 42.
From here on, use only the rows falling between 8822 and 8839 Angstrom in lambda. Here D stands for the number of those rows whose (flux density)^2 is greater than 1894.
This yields 0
